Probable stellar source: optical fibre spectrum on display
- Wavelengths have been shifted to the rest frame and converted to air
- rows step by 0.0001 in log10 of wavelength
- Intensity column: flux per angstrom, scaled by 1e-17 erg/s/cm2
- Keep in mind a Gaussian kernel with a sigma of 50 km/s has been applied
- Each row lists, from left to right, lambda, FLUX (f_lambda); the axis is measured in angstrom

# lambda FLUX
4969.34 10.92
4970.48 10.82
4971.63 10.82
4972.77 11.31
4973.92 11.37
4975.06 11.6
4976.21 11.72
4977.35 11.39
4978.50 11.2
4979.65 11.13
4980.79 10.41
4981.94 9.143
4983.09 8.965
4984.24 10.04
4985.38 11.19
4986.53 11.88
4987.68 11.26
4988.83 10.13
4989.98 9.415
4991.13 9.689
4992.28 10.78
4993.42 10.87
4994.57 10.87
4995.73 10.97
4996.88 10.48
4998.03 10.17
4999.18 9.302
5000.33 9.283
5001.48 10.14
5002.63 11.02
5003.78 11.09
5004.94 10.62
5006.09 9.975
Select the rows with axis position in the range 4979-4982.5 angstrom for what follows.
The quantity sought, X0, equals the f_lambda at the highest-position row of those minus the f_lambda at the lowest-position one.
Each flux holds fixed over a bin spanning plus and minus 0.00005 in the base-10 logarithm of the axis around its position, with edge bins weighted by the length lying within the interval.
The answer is -2.0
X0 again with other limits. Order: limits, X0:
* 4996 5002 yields -0.3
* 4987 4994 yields -0.4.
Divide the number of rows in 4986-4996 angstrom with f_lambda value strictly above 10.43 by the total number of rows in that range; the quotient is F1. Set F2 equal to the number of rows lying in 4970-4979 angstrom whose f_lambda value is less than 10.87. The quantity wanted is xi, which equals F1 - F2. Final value -1.3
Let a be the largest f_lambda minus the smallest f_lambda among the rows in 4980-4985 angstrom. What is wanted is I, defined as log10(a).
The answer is 0.16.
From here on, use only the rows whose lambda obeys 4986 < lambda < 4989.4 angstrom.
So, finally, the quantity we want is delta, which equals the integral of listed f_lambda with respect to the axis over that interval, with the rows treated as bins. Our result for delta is 38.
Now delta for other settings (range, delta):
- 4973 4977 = 46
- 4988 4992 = 40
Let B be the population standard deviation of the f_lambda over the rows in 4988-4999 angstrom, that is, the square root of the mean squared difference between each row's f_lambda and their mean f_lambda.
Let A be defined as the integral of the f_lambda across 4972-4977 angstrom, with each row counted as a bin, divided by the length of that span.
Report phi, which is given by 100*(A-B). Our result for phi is 1096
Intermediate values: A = 11.5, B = 0.53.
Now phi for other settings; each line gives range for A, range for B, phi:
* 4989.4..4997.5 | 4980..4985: 983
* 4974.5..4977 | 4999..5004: 1086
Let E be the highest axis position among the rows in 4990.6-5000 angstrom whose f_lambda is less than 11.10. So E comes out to 4999.18 angstrom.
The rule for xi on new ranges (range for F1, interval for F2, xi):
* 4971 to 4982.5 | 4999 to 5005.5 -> -3.2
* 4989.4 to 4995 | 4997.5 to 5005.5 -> -4.4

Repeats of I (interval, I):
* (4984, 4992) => 0.39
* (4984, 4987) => 0.26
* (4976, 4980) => -0.23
